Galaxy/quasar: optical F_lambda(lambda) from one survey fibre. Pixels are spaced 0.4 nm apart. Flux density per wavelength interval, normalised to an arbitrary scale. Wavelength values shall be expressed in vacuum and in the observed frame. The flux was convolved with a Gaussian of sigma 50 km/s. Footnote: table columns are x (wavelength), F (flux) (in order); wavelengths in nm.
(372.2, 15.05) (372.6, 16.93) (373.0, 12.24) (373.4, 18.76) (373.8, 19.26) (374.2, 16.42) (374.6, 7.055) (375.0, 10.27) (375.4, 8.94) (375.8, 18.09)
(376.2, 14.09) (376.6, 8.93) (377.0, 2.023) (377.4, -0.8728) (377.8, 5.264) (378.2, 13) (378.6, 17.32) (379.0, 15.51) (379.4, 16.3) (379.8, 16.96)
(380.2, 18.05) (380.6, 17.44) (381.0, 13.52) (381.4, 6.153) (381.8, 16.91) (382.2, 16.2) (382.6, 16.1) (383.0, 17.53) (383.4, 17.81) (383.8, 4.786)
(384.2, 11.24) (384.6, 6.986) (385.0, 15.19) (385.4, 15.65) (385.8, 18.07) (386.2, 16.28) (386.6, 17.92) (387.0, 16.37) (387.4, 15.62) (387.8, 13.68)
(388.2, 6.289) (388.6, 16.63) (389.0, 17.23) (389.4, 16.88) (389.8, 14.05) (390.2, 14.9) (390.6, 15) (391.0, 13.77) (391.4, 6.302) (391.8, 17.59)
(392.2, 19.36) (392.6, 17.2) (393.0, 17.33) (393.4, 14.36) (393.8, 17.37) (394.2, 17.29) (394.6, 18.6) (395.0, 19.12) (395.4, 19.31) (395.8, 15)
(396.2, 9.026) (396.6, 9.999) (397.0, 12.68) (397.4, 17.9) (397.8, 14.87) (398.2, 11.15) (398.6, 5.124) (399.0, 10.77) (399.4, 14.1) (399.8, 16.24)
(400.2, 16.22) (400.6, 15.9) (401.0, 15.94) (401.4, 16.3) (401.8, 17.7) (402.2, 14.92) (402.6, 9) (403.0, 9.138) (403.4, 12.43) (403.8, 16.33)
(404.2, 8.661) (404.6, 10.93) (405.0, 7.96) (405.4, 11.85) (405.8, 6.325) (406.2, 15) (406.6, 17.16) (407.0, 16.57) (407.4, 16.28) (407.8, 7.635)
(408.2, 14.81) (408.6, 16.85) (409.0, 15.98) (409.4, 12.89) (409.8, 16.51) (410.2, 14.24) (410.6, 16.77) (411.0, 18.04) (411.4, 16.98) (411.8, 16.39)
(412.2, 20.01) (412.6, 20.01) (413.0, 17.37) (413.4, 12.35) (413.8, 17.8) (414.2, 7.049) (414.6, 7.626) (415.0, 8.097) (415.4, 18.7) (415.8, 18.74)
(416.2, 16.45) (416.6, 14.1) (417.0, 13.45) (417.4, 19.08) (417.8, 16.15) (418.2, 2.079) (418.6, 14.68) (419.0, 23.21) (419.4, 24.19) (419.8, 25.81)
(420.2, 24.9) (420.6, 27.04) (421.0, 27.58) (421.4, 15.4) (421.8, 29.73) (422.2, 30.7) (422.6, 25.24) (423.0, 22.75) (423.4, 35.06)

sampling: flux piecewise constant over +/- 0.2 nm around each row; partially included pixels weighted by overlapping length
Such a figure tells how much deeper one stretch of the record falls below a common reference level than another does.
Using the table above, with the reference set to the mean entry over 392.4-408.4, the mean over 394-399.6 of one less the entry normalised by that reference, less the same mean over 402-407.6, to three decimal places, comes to -0.115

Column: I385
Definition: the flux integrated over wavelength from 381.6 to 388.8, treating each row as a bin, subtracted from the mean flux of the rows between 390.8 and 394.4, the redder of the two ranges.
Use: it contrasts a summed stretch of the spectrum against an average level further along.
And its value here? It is -88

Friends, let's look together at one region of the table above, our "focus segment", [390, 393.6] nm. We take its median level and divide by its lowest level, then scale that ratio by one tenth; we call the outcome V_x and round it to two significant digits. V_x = 0.24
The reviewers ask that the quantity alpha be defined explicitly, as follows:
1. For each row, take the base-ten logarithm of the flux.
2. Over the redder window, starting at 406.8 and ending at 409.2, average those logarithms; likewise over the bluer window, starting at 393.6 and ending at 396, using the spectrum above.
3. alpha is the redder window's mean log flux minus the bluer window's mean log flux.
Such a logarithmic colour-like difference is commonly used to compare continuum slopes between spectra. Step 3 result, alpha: -0.10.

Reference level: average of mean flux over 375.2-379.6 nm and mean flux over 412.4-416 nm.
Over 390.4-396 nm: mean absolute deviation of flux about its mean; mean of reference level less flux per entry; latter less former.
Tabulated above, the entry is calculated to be -6.2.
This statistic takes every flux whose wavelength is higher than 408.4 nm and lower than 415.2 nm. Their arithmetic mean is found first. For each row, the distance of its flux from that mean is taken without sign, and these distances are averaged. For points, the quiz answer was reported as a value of 3.26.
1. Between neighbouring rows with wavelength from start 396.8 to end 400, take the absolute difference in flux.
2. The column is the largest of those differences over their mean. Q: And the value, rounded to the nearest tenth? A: 1.4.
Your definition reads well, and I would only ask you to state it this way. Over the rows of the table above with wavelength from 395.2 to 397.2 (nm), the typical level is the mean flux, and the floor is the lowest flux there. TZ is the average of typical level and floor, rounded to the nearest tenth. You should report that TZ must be 11.1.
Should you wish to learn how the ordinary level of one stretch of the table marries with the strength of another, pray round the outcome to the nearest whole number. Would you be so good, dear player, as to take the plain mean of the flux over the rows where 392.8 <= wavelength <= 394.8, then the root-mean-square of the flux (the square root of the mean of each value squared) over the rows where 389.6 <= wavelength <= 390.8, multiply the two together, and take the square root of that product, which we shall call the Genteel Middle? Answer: 16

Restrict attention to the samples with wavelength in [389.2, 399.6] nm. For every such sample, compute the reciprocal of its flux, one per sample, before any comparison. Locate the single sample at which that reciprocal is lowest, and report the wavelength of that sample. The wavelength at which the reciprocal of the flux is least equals 392.2 nm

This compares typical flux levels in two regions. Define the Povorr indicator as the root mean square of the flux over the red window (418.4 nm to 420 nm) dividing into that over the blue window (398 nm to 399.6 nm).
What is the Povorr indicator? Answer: 0.5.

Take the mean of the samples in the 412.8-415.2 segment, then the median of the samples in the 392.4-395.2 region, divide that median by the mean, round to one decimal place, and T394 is 1.5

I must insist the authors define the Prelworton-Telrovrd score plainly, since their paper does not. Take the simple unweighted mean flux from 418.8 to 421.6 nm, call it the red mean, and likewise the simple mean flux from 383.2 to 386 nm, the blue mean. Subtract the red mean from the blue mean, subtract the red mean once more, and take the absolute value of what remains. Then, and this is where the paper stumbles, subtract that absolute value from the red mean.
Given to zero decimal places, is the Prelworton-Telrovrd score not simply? -11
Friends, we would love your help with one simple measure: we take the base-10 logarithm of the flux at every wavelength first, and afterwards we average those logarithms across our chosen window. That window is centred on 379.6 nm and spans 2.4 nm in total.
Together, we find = 1.23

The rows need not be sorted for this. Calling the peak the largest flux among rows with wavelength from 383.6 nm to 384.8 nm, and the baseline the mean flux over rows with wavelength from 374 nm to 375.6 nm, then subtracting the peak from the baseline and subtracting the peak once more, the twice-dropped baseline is -11.8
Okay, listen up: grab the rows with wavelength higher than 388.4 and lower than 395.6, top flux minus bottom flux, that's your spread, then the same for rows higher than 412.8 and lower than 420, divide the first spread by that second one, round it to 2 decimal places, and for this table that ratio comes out 0.55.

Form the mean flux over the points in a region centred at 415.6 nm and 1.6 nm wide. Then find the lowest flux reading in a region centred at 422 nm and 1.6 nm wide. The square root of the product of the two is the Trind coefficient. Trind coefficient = 15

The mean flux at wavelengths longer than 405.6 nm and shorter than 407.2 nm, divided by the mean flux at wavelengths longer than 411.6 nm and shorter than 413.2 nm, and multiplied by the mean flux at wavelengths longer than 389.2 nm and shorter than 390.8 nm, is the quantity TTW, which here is 11.3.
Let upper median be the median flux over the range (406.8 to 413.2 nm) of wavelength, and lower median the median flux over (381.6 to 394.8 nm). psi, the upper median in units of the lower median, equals 1.02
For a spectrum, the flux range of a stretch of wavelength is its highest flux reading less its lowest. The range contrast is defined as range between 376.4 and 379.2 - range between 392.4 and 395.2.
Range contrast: 13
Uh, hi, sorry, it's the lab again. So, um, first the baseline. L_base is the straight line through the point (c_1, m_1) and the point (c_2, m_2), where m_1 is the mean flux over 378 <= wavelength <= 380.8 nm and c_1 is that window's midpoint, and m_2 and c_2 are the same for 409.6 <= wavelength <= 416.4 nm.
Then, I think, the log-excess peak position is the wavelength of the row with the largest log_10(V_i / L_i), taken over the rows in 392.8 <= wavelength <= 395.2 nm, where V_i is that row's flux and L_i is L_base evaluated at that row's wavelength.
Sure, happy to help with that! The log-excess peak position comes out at 395.0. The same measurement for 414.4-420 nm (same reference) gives 419.8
